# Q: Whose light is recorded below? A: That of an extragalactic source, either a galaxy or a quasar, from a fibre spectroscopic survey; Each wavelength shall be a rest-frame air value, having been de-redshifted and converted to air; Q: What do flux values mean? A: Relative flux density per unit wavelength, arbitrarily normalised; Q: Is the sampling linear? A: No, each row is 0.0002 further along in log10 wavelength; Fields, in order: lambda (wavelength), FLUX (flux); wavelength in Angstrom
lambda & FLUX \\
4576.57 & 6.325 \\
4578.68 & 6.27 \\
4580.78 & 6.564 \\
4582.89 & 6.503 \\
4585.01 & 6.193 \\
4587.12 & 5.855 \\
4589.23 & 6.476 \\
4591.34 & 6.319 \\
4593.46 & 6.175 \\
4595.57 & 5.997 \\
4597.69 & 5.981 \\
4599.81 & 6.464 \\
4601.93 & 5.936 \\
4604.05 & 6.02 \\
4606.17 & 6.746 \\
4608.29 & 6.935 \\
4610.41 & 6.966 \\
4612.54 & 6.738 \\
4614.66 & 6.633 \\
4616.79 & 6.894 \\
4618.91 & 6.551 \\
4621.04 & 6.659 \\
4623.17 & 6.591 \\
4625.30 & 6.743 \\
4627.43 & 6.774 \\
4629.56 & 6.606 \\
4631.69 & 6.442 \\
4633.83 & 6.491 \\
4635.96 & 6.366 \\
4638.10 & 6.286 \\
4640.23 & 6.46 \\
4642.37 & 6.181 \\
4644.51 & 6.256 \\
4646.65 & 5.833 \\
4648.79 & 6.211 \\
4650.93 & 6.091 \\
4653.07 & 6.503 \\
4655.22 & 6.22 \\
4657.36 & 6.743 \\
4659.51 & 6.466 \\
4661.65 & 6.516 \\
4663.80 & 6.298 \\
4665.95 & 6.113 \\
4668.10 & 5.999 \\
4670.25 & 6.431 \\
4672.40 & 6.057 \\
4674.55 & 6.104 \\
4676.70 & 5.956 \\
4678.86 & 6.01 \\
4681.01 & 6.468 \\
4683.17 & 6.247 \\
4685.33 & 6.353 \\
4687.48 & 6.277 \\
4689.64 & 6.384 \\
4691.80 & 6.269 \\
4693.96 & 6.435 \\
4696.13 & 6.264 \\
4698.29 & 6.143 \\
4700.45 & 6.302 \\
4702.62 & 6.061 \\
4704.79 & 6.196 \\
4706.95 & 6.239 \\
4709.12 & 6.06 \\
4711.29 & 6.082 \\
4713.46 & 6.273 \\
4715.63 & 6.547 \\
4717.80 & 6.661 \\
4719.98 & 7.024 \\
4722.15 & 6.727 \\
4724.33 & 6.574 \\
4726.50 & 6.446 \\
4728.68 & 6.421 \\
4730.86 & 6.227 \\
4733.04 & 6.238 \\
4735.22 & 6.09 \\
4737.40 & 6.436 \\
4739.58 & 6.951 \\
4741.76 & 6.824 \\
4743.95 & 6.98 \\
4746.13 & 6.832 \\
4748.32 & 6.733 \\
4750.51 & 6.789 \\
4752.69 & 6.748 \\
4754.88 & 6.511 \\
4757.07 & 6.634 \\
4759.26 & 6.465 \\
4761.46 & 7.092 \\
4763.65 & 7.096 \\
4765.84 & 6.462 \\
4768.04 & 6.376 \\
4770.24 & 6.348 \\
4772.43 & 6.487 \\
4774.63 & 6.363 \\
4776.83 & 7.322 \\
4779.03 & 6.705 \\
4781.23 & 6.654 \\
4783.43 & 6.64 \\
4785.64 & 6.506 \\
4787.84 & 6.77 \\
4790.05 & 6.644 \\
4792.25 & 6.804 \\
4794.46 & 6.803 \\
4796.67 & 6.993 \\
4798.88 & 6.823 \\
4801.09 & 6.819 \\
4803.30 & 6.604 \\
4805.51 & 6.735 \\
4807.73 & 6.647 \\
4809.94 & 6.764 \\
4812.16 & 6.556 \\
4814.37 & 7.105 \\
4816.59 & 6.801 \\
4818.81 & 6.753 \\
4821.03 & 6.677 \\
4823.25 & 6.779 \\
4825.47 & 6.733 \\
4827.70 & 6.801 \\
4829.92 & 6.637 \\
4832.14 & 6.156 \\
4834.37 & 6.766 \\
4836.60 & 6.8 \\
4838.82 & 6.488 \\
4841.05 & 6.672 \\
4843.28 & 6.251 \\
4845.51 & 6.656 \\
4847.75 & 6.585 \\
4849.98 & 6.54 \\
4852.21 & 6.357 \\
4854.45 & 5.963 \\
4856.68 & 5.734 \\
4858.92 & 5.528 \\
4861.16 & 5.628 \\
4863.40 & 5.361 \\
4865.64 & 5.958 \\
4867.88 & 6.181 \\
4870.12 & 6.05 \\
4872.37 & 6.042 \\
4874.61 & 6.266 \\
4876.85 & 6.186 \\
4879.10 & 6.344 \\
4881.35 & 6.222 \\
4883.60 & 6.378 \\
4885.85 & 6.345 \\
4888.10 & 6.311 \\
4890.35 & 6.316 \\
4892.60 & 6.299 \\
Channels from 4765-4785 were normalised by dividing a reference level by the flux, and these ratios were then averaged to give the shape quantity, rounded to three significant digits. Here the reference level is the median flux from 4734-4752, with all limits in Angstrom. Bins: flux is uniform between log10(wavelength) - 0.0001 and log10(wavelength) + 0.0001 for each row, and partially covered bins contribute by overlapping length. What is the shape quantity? 1.03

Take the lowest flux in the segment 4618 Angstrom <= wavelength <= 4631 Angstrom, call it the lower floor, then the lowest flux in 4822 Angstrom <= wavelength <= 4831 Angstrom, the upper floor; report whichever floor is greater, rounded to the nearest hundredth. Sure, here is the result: 6.64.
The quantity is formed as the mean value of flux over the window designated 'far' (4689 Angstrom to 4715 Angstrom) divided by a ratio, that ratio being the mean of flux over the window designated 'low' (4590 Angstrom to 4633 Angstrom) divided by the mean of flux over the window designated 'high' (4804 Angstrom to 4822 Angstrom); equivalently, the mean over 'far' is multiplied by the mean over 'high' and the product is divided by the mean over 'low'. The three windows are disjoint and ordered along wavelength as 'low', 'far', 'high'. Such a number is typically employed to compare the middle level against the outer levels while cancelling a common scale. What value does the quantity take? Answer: 6.46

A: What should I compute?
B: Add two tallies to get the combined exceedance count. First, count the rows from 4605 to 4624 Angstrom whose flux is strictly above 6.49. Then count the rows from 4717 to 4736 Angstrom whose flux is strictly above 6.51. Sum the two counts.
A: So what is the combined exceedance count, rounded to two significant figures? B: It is 13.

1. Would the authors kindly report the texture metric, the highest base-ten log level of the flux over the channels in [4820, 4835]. 0.833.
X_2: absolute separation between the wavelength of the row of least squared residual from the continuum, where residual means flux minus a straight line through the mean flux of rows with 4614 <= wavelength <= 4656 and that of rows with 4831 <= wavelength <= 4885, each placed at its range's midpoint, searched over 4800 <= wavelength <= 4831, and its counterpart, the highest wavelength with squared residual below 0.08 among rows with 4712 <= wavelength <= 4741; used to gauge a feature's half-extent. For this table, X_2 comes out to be 74.8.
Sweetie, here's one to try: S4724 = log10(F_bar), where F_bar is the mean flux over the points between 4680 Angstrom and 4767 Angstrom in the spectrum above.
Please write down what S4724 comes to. 0.812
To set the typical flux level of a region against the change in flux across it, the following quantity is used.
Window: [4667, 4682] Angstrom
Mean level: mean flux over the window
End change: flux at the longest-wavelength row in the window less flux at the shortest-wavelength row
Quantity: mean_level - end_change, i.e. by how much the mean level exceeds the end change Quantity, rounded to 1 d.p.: 5.7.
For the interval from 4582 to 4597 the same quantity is 6.7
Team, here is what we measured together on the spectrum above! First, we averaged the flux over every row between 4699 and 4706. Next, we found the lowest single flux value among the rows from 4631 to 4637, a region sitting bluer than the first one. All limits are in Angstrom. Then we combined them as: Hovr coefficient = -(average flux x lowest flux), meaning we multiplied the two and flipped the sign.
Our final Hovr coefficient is -39.4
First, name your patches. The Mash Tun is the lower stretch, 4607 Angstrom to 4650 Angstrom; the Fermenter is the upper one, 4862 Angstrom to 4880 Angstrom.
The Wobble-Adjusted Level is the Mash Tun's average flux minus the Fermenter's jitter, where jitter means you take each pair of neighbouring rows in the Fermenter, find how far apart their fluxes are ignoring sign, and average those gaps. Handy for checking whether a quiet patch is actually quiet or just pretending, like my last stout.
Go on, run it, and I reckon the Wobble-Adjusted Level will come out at 6.33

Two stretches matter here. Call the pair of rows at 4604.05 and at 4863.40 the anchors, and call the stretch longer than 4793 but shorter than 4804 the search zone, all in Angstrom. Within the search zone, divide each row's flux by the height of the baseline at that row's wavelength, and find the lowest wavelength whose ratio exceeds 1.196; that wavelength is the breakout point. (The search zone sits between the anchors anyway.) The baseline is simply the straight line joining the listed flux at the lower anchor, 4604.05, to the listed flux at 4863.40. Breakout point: 4794.46 Angstrom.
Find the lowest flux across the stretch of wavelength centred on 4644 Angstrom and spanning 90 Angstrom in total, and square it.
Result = 34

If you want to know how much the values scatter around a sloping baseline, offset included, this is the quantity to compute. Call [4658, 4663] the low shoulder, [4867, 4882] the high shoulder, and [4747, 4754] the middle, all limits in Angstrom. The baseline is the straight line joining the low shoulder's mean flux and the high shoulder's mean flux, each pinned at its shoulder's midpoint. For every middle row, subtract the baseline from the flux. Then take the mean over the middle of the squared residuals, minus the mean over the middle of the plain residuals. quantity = -0.2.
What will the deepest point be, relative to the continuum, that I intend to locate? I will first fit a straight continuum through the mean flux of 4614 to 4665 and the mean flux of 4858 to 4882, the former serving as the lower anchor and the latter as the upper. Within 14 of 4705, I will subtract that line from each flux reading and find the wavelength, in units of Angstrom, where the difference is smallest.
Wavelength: 4702.62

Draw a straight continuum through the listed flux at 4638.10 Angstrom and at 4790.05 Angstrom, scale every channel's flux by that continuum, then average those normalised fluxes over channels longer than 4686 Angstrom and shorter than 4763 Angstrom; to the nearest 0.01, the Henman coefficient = 1.00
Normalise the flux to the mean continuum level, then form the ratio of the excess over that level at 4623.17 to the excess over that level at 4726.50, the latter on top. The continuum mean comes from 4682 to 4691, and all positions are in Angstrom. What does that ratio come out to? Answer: 0.5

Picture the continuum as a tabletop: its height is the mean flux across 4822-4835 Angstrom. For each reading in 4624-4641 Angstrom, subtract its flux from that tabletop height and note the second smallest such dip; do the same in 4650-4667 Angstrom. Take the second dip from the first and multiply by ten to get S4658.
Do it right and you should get -2.3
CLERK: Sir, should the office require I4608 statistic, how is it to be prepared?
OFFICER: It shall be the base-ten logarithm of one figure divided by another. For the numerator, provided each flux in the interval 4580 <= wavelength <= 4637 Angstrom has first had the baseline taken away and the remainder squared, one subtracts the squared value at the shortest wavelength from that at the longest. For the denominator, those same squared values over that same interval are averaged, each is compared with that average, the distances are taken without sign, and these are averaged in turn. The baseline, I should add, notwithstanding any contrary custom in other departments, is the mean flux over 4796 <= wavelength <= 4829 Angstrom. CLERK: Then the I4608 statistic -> -0.2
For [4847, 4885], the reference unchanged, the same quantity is -0.6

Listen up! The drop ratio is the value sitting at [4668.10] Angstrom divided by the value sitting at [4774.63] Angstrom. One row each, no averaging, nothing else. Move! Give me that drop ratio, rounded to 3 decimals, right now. 0.943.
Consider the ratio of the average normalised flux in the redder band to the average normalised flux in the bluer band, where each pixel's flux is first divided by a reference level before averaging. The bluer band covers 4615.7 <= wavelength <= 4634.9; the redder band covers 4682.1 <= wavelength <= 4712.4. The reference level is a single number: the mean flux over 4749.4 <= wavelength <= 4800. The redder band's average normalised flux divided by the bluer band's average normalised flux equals 0.94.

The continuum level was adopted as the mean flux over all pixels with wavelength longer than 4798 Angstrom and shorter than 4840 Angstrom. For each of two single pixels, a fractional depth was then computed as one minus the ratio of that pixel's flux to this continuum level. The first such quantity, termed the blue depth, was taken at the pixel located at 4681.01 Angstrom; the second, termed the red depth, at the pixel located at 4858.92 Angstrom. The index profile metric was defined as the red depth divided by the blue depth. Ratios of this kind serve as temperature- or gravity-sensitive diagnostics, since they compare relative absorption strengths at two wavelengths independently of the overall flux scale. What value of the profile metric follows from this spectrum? 4.9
